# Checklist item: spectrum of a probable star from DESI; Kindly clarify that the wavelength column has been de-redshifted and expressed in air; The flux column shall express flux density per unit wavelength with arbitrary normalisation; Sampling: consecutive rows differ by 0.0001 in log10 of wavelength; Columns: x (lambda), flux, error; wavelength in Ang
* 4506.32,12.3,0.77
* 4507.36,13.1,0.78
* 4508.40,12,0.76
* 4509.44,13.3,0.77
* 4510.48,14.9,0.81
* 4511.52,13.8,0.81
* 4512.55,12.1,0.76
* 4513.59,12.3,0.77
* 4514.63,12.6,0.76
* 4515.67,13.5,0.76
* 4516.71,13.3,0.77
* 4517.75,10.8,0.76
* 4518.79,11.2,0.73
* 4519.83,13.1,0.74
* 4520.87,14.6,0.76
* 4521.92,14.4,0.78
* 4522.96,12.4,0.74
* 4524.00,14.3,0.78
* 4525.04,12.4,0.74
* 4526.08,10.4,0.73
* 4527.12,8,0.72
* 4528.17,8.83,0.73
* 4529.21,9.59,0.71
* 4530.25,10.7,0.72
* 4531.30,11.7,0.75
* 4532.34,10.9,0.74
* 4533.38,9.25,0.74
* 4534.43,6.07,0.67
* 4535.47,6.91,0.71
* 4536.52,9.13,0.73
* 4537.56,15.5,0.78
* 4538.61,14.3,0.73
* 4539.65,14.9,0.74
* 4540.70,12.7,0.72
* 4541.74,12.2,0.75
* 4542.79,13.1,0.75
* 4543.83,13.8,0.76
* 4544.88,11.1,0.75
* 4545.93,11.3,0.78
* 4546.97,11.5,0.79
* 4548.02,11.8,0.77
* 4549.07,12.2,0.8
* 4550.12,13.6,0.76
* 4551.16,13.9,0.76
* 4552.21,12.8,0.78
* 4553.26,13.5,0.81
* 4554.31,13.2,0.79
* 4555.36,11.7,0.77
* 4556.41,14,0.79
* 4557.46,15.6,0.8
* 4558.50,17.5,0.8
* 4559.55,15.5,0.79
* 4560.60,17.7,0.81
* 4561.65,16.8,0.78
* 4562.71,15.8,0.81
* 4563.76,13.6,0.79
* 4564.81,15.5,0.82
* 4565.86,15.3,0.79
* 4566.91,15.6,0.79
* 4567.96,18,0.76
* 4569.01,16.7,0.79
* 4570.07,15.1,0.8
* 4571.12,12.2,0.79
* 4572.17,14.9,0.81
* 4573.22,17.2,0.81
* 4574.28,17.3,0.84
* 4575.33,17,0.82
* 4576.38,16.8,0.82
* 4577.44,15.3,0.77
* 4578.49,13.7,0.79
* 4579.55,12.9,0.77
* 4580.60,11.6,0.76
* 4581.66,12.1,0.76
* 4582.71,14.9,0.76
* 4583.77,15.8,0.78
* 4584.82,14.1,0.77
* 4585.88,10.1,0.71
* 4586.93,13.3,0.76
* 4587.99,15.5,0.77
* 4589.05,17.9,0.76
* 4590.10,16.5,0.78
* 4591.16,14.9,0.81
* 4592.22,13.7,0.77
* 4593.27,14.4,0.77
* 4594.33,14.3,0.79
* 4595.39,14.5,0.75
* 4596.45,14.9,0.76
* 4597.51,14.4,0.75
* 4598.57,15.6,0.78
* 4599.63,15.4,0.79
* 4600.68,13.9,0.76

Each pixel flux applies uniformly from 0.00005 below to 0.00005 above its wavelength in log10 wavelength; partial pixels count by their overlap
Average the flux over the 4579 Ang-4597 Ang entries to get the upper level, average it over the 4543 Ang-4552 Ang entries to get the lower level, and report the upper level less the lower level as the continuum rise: 1.8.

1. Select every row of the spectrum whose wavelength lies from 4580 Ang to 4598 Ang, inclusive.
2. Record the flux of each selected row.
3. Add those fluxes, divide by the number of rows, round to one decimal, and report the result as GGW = 14.3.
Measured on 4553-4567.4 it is 15.1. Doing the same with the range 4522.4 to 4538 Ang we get 10.4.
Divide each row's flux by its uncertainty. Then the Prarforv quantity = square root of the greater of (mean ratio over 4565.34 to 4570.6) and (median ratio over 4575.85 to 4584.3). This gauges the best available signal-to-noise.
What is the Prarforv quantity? 4.53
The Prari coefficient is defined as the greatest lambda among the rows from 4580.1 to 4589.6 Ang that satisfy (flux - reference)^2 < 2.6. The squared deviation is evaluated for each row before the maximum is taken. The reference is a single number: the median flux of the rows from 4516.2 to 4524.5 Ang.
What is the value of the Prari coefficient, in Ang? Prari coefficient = 4586.93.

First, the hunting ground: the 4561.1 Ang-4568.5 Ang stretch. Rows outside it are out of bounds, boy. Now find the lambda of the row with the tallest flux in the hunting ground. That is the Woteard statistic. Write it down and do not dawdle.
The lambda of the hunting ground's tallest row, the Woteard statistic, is 4567.96 Ang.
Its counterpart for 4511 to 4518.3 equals 4511.52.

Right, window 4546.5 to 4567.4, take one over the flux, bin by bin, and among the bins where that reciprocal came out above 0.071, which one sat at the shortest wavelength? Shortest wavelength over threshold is 4546.97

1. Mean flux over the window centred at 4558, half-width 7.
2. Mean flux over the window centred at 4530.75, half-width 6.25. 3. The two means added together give 24.3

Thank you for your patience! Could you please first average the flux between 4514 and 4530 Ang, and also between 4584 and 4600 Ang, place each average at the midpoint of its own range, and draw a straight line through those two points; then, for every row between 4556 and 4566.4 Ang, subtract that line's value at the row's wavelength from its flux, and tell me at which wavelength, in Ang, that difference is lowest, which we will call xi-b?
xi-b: 4563.76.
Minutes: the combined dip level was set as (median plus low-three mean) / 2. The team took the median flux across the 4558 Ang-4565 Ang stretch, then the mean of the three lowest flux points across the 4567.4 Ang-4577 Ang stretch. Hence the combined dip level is 14.9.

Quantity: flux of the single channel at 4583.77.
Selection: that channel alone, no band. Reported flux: 15.8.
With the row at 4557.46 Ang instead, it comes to 15.6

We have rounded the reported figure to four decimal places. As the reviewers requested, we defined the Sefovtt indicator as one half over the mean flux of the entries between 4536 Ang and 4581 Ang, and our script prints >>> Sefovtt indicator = 0.0350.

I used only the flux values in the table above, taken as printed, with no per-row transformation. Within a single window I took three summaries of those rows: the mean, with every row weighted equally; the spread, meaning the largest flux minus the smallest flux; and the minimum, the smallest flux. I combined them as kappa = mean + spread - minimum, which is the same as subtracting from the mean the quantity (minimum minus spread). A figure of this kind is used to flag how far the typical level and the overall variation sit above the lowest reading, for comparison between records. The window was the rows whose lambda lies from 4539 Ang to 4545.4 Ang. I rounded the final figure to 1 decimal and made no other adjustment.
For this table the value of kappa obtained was 5.7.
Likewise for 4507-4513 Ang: 4.1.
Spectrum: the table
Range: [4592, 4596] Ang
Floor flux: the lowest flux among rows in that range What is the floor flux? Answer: 13.7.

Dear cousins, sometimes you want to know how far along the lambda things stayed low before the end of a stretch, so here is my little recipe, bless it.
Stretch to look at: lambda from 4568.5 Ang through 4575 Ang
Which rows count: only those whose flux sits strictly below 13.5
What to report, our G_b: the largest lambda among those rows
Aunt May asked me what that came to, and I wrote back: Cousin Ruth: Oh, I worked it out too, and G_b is 4571.12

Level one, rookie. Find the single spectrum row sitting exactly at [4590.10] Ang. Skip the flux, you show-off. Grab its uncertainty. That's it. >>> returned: 0.780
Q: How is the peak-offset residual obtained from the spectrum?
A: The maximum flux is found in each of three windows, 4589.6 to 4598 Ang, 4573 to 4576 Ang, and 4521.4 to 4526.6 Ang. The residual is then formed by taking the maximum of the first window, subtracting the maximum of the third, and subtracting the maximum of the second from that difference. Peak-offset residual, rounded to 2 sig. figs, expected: -15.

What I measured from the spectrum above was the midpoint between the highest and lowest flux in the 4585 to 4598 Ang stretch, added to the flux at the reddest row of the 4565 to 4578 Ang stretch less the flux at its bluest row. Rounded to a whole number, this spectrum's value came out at 14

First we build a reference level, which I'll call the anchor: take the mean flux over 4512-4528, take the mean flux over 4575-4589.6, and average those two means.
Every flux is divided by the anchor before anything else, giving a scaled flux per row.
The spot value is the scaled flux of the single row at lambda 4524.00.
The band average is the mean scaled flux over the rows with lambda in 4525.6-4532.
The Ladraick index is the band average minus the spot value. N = -0.33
